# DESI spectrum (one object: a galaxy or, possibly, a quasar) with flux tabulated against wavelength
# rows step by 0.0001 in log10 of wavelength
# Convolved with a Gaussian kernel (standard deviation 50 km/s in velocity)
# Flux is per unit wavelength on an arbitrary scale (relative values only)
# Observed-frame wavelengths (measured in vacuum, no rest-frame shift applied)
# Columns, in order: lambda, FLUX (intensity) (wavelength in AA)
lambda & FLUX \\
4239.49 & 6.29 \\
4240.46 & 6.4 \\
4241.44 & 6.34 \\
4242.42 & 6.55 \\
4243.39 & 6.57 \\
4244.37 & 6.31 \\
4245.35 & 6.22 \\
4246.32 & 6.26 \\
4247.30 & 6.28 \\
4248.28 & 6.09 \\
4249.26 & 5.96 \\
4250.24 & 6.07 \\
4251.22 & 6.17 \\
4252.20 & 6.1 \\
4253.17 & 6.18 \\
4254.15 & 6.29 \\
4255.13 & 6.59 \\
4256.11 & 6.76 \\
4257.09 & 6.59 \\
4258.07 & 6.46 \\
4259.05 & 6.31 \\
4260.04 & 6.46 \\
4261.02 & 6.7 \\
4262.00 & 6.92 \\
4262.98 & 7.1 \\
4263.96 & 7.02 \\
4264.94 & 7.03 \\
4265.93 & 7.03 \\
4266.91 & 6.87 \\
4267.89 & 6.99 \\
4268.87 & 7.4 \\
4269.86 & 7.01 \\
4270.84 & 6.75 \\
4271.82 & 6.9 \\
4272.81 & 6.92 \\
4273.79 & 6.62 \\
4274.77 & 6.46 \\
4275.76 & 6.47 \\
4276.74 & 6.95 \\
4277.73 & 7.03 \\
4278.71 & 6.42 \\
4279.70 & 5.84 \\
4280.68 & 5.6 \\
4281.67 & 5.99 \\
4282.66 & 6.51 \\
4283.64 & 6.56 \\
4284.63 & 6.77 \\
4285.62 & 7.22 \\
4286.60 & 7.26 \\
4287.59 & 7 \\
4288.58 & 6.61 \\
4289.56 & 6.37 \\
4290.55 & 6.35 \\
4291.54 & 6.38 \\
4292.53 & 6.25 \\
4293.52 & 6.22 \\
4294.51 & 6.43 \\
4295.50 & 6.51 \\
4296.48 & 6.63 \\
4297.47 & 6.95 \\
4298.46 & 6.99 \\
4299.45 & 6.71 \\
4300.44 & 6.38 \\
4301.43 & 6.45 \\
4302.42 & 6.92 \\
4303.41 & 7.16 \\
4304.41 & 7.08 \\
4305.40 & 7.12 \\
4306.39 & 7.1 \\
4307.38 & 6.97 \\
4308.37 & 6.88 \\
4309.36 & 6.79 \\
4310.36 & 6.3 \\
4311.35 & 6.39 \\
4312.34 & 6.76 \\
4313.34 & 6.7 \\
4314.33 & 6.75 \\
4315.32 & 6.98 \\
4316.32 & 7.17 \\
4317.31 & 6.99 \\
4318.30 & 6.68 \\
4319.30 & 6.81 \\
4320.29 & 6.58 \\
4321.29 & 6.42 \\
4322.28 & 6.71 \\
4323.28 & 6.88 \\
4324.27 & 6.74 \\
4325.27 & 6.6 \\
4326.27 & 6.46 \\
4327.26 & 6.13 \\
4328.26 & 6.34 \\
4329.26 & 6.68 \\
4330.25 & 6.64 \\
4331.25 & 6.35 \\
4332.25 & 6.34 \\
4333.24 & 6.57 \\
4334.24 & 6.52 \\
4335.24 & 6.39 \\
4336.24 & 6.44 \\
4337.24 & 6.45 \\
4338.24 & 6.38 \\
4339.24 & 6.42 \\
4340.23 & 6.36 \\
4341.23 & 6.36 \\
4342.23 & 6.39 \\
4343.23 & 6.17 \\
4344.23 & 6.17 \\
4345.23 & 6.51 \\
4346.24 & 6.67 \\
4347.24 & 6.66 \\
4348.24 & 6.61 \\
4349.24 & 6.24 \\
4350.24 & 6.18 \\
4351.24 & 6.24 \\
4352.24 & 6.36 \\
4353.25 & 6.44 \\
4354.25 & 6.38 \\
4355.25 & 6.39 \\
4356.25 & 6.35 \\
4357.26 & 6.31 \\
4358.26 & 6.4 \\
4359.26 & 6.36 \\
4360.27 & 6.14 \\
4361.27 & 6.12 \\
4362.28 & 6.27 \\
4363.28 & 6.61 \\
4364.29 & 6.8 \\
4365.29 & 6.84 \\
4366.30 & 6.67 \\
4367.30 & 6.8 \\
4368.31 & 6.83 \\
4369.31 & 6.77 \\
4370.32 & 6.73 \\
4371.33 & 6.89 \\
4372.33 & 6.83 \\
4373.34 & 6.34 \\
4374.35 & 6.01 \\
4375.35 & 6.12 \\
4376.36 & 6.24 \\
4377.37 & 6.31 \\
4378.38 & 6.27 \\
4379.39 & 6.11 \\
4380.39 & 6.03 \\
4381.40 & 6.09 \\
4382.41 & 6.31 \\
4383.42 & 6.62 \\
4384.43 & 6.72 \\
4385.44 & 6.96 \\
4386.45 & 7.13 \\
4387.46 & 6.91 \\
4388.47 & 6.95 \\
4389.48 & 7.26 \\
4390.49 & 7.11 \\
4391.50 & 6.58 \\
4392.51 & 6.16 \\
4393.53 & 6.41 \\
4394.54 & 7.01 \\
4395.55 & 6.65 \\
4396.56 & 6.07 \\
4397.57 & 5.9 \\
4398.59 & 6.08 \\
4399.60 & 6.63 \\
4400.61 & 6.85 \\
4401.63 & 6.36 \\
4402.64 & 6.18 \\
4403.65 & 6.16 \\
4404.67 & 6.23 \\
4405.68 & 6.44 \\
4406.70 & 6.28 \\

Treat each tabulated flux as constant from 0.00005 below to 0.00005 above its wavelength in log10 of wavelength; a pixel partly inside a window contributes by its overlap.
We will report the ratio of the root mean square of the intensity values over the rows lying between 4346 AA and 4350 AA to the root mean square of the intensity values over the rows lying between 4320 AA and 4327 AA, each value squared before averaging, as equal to 0.99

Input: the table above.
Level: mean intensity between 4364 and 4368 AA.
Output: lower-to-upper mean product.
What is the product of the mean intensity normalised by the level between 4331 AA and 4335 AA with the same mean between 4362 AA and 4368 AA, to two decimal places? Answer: 0.94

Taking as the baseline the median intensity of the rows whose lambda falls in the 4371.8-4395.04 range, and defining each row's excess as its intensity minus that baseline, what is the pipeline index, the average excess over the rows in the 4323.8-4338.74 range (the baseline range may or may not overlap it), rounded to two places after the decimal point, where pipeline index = 0.06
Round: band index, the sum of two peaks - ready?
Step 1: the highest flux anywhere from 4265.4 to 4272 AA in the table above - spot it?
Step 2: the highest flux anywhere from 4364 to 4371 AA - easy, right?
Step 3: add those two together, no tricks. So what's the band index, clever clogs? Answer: 14.2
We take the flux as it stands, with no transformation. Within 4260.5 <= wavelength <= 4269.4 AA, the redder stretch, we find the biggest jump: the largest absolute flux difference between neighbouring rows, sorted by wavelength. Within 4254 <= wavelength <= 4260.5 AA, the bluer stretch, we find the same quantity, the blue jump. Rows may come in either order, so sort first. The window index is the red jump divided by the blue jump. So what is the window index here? 1.4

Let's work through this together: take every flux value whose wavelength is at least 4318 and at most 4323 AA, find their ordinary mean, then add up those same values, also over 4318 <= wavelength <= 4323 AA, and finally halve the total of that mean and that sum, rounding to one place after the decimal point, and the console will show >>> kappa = 19.9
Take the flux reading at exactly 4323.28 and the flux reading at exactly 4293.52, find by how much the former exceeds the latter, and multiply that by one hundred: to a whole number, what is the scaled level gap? 66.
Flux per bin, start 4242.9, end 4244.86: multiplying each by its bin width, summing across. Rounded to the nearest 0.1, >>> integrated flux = 12.6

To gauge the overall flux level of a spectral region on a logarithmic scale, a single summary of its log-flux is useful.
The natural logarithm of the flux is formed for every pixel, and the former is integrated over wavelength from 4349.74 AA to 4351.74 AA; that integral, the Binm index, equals 3.66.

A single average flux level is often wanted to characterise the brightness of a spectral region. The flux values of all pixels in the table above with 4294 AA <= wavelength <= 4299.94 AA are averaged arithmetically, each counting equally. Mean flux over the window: 6.7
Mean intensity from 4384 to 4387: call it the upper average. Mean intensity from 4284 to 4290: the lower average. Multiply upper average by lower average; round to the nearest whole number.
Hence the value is 48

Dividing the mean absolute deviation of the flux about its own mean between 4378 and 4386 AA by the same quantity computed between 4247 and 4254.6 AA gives 3.2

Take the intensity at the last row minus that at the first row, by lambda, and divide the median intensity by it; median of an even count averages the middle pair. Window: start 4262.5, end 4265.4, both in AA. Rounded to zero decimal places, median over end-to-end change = -100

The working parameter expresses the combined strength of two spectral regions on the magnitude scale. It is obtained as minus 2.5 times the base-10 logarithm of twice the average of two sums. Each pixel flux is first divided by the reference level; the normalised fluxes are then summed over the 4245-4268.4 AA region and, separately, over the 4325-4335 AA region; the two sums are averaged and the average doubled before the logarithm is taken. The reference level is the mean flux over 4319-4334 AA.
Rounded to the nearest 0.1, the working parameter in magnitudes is -3.8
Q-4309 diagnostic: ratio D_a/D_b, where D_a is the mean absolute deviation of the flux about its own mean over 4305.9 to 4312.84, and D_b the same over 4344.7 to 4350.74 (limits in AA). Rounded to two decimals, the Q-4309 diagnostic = 1.27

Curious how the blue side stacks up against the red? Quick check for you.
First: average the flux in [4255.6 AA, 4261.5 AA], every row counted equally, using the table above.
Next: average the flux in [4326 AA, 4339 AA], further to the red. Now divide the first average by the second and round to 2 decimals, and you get 1.02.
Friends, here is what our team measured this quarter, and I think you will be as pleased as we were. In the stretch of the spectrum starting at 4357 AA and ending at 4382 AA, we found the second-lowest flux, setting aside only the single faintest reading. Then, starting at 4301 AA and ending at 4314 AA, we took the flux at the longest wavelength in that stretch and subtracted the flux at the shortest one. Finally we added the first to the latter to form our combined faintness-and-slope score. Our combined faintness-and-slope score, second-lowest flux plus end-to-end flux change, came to 6.28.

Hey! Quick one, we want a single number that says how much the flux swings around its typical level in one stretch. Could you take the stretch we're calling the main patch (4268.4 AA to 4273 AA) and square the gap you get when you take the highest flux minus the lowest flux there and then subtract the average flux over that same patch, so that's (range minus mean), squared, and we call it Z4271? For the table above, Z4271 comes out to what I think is 40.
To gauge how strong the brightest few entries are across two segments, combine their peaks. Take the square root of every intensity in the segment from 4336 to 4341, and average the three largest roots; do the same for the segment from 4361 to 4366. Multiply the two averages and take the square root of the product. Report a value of 2.57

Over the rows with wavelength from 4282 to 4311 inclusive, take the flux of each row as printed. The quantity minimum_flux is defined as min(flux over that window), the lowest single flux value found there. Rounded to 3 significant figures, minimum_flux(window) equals 6.22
